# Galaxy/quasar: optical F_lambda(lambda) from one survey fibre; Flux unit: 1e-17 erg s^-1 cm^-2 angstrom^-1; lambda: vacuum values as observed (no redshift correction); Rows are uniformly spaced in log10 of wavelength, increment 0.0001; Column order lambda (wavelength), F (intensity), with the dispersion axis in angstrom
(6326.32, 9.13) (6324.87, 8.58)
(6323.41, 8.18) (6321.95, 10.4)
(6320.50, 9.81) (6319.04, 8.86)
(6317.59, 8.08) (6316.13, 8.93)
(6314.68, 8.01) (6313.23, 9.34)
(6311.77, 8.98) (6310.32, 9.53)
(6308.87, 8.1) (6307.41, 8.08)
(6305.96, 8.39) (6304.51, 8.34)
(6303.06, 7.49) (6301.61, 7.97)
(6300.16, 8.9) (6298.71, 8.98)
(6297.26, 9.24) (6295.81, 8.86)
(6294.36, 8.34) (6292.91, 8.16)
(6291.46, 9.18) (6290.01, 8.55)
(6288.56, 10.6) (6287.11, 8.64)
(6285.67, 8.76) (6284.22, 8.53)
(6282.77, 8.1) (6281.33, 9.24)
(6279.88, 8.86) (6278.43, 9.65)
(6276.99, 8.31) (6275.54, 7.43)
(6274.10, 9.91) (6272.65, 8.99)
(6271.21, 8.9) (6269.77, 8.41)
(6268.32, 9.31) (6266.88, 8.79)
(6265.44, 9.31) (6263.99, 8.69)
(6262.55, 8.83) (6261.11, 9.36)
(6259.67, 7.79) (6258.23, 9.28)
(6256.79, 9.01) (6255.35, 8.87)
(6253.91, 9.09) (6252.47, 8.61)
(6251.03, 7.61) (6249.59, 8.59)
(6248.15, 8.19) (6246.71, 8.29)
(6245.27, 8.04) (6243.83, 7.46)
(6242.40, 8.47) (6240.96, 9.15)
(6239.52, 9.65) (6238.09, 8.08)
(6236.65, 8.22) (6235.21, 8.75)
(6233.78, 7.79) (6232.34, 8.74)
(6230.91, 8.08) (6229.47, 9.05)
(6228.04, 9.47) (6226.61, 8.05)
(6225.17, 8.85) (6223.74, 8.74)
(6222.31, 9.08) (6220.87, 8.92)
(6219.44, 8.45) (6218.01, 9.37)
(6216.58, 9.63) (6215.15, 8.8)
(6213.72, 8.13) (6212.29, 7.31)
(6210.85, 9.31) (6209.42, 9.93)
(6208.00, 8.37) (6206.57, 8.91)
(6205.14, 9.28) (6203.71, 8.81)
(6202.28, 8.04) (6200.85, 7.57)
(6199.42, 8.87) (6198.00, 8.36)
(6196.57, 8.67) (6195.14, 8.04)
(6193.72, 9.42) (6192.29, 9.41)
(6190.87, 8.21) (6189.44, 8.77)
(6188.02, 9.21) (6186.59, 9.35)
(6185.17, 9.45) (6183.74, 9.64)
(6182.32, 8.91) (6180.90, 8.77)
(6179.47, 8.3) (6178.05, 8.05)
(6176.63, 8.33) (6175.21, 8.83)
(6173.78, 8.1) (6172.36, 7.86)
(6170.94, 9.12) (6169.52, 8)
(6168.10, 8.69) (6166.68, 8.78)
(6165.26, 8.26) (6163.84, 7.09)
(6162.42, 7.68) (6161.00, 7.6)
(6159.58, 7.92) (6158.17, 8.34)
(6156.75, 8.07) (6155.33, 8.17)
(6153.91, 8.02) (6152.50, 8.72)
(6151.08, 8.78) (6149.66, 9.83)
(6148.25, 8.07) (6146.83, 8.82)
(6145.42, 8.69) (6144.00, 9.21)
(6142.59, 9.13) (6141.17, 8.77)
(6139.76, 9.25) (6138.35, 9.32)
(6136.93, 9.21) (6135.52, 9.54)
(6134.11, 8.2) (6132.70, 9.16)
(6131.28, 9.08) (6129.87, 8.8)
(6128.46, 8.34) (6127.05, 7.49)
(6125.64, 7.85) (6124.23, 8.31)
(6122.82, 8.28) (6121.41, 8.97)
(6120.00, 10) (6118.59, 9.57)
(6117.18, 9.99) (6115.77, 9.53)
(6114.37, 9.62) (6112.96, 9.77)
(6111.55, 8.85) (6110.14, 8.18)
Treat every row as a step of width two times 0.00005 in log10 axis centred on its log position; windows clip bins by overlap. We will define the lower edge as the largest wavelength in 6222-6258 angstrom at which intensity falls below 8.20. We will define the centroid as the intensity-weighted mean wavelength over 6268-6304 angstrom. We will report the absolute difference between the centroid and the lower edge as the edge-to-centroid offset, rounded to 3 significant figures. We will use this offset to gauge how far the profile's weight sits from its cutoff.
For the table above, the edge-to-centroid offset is 34.5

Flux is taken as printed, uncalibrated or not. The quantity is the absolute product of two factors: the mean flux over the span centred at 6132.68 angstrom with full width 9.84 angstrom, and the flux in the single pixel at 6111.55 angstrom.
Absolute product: 78.8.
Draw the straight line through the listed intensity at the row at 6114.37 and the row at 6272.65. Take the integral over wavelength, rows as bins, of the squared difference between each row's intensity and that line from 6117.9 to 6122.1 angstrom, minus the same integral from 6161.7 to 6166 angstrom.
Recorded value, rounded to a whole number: -13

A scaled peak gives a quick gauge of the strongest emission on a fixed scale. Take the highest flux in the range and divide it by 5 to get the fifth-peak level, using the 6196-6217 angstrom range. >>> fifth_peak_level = 1.99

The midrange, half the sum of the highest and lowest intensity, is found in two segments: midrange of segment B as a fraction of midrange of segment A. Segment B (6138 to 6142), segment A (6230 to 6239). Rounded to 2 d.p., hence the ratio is 1.09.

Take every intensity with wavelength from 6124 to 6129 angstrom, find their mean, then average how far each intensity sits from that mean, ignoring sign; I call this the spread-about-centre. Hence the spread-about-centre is 0.33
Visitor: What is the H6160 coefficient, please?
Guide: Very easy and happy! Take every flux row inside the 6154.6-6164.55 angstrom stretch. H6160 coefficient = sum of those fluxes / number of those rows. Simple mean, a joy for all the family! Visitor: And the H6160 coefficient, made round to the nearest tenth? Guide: 7.8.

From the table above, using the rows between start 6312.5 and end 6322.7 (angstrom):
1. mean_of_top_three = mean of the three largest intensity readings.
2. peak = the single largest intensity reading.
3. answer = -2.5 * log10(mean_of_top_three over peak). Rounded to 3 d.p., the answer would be 0.059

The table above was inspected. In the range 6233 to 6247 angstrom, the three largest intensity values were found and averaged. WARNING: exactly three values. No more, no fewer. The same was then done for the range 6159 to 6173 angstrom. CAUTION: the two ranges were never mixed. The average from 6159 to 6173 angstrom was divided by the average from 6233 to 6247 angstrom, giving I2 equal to 0.97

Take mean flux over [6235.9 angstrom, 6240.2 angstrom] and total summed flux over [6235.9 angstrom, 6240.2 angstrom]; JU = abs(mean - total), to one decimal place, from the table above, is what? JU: 17.3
